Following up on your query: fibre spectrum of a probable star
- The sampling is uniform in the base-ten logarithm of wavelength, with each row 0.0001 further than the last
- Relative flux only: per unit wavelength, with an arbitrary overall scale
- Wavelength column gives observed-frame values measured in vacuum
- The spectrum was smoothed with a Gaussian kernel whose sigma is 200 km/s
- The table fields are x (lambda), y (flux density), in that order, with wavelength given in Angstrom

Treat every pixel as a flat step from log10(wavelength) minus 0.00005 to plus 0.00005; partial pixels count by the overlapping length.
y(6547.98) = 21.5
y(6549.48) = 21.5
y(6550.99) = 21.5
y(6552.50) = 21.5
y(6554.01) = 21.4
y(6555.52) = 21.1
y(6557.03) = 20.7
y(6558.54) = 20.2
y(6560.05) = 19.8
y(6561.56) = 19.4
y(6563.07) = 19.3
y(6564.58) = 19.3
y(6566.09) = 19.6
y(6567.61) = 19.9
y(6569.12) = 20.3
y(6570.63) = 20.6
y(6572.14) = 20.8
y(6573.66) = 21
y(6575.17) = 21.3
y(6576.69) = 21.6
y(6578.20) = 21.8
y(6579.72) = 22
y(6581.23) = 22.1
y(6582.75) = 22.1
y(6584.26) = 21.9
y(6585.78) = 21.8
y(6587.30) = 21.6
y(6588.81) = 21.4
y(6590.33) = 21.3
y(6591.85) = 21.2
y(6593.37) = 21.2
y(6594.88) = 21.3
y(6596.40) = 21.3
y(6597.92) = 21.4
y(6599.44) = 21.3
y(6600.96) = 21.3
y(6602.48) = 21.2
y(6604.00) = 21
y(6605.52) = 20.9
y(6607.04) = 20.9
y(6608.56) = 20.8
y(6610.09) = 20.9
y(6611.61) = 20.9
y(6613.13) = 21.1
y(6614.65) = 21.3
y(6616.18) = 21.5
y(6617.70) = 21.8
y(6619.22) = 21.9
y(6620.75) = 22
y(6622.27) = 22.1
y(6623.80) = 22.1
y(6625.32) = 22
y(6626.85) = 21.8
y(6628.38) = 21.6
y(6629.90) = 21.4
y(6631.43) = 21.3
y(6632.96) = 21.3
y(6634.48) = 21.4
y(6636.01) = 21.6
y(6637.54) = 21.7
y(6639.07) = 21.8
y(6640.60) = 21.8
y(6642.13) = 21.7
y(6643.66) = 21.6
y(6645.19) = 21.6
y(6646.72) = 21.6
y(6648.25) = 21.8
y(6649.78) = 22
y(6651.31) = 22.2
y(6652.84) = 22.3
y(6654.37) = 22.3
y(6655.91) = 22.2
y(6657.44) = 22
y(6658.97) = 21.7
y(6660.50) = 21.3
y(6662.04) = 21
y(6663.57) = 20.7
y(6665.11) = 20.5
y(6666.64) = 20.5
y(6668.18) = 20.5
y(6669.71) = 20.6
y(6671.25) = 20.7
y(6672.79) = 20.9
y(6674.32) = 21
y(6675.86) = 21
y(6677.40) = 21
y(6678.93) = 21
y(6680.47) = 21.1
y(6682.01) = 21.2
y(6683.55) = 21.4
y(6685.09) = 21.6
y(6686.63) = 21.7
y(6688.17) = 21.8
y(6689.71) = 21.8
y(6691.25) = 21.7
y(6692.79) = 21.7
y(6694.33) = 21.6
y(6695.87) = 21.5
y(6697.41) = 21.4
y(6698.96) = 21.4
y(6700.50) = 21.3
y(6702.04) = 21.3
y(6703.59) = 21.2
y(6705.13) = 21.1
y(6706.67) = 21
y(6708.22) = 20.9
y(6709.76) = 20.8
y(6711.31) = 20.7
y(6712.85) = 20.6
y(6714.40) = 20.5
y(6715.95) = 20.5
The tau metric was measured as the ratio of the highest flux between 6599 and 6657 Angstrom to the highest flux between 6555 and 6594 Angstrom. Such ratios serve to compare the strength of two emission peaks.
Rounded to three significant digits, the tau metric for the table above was 1.01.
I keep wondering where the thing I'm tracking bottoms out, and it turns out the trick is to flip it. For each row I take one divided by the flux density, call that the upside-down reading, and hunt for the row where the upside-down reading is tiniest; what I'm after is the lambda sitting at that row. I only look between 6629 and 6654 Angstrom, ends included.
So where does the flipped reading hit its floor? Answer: 6652.84 Angstrom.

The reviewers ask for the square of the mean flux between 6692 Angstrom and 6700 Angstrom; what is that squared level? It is 463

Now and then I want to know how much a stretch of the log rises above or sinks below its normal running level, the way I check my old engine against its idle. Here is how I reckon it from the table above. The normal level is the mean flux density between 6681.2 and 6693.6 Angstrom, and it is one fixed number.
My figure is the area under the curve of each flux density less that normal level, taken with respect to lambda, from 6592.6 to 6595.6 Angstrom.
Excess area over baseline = -1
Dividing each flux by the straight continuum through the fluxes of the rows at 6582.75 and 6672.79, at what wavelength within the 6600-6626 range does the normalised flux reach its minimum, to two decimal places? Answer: 6608.56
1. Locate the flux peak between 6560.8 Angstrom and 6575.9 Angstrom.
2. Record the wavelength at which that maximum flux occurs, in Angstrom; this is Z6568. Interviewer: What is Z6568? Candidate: 6575.17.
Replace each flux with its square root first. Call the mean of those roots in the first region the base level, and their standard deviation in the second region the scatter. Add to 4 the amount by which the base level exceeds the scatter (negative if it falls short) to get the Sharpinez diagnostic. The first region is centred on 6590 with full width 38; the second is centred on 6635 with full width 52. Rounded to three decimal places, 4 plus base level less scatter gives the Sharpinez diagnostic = 8.584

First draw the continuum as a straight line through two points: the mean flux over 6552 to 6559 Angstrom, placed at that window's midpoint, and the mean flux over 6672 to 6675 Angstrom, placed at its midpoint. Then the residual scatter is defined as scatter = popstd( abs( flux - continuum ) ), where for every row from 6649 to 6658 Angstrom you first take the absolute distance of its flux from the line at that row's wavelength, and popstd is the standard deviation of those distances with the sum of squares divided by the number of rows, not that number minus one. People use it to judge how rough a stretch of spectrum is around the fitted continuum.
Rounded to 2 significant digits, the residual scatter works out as 0.12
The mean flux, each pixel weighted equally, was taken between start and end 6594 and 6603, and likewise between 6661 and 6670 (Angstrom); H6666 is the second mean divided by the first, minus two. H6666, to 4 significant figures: -1.031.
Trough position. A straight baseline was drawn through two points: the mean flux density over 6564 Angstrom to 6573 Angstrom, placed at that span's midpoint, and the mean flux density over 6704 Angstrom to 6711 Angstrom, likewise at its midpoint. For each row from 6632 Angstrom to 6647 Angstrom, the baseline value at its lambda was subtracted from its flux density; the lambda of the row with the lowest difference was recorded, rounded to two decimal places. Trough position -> 6632.96 Angstrom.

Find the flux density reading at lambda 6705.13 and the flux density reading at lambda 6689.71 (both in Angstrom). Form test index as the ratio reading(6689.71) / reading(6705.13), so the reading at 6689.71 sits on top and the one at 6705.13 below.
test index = 1.03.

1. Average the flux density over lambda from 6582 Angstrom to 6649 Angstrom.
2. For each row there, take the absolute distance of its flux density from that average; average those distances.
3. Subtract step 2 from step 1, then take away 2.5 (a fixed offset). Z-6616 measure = 18.7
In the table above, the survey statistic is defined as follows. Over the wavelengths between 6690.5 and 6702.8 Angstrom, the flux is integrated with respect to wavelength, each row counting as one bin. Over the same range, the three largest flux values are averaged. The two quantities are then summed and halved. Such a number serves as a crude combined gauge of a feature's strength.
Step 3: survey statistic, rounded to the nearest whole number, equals 143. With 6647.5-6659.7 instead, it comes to 146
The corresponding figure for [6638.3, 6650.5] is 144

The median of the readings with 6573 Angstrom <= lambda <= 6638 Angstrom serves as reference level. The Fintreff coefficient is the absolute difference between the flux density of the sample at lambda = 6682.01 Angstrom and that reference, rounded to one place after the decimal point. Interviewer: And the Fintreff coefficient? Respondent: 0.2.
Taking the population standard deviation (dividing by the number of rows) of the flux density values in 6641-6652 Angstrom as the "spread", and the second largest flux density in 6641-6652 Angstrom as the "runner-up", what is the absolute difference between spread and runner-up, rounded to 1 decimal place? 21.8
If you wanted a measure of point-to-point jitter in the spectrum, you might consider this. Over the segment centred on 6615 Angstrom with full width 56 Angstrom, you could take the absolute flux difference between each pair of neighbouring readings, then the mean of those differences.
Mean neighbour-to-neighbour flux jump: 0.11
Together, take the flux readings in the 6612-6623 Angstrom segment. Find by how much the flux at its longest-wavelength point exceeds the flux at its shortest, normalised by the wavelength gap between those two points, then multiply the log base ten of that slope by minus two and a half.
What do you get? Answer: 2.4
